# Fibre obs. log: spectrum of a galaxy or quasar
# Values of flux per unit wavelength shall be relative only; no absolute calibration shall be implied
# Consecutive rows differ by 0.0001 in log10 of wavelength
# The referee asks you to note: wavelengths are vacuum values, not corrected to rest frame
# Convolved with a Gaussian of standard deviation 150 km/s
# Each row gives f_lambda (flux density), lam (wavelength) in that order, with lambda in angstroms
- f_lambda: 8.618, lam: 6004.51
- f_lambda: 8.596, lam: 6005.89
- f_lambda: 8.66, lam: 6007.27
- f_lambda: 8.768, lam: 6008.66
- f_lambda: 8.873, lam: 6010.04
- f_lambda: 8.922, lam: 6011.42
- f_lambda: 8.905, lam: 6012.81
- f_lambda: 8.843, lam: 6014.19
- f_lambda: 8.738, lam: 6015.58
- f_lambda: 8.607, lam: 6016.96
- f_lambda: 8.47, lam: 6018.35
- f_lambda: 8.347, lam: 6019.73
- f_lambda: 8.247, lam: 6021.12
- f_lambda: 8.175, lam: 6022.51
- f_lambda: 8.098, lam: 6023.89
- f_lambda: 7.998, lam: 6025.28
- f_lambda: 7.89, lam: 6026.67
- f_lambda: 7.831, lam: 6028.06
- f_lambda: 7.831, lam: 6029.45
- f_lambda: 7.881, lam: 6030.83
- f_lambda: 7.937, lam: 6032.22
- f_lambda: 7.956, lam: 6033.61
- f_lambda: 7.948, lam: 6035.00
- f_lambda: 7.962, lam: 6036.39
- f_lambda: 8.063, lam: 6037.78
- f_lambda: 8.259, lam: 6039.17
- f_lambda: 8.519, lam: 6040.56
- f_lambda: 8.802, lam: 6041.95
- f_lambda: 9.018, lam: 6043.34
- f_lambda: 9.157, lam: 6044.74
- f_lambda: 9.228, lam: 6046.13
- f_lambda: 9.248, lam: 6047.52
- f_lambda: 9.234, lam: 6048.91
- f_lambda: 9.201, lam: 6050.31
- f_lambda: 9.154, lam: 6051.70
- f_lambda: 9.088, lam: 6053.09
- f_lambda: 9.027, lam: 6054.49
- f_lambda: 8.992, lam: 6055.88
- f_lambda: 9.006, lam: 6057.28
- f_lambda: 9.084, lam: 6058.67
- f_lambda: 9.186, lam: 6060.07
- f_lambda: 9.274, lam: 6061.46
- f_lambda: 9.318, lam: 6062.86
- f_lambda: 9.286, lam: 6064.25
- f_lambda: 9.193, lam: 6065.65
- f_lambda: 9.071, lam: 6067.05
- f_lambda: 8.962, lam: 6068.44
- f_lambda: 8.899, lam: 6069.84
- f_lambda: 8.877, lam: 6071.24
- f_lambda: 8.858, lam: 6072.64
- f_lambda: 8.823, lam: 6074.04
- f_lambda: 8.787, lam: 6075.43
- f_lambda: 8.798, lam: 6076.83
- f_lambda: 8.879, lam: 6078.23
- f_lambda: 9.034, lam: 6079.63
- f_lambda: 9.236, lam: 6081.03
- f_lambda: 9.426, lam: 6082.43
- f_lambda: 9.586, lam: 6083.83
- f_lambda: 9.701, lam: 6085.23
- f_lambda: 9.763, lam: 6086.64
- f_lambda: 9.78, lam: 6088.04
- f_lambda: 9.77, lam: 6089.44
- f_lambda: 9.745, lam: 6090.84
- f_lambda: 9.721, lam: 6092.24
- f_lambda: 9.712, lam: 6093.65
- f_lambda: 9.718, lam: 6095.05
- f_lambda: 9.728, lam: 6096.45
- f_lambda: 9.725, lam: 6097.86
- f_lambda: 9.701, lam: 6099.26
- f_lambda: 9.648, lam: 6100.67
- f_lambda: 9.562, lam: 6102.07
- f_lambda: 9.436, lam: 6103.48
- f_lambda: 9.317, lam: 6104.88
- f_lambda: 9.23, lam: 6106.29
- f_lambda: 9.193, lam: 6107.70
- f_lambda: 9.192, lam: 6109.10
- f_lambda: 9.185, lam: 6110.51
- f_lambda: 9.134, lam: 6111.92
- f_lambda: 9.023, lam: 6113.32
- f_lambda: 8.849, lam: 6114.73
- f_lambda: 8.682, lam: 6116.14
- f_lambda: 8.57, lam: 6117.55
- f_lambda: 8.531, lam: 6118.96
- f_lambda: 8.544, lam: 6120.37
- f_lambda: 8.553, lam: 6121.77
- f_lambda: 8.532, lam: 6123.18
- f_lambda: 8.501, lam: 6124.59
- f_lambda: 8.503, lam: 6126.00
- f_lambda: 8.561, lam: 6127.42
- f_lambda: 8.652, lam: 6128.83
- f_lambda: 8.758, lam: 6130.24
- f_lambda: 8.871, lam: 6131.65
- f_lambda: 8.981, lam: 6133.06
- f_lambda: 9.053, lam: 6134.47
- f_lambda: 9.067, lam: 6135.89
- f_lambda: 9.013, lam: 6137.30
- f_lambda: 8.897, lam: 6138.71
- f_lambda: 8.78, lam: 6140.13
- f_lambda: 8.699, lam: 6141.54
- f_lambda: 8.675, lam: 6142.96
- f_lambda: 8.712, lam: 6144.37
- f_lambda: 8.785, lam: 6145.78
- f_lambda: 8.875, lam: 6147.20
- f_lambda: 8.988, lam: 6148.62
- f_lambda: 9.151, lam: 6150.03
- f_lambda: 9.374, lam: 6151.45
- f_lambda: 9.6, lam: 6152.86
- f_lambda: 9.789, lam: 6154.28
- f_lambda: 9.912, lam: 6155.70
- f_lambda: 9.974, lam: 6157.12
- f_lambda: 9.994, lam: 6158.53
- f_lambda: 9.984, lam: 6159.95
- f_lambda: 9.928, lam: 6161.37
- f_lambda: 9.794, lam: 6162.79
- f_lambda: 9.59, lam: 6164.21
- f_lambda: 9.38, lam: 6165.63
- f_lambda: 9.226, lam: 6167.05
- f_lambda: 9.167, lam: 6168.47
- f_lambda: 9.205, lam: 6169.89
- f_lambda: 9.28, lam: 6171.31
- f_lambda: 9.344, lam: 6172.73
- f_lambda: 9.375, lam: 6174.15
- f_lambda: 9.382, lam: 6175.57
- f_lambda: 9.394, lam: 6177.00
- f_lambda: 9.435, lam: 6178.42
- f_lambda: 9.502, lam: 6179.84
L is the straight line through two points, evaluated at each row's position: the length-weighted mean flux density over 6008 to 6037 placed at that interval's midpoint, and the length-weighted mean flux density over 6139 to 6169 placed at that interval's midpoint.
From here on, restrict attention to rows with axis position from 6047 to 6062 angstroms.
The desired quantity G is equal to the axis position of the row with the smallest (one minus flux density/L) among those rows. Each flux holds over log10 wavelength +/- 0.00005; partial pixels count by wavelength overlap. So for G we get 6047.52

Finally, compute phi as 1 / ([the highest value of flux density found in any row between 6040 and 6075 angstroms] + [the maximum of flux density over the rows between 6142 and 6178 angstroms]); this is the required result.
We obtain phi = 0.0518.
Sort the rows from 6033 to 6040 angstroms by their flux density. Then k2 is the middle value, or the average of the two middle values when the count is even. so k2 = 7.96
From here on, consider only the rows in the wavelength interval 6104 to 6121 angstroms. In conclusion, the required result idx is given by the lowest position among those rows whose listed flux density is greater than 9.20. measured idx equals 6104.88 angstroms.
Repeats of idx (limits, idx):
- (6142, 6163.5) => 6151.45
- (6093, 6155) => 6093.65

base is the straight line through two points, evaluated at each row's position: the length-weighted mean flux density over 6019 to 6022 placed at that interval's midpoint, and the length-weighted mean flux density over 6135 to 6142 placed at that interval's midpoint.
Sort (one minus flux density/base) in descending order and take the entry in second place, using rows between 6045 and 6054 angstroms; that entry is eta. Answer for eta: -0.083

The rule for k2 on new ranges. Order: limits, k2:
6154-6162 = 9.95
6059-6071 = 9.19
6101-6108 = 9.32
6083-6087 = 9.70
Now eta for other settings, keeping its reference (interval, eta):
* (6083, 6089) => -0.125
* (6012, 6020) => -0.023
